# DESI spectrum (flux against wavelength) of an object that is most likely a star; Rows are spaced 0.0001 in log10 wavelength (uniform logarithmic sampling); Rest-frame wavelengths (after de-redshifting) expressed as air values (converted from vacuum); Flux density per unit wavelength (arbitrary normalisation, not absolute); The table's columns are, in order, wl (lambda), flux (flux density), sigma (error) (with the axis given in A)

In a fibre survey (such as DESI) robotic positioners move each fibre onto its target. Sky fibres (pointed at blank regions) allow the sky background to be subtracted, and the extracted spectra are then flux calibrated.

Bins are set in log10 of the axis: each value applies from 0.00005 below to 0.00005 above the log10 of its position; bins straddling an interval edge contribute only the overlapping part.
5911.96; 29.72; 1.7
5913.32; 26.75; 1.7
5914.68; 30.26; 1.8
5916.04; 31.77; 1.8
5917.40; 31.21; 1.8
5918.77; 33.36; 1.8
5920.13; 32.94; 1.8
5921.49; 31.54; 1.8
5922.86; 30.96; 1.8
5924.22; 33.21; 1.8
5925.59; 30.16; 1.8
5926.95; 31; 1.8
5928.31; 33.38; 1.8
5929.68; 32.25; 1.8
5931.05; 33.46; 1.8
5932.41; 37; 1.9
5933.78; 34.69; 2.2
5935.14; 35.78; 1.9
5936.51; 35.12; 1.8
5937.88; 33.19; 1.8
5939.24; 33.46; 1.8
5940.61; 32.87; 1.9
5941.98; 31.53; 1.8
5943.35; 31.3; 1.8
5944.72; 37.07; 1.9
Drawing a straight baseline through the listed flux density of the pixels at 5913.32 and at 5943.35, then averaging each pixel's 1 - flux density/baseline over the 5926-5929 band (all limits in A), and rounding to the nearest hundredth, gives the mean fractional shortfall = -0.11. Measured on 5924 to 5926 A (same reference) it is -0.11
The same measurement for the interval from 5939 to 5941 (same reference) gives -0.08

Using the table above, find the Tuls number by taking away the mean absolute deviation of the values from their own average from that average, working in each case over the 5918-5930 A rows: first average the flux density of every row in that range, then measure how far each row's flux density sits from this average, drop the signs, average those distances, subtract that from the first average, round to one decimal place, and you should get 31.0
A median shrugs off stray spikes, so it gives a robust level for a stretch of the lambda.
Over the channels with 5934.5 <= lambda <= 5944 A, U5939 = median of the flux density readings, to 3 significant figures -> 33.2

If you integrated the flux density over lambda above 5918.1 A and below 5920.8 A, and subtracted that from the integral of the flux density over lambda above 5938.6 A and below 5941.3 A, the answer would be 0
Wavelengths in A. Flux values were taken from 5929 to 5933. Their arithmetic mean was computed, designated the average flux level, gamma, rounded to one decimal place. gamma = 34.2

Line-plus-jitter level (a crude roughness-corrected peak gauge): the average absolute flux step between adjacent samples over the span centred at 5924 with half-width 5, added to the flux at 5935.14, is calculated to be 37.5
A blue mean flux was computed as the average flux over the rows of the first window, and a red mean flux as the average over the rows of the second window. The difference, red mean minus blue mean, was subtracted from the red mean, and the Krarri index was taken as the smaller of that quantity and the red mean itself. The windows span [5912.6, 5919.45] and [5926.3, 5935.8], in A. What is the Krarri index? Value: 30.7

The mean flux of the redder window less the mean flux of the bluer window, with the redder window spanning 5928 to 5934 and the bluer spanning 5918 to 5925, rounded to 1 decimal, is 1.8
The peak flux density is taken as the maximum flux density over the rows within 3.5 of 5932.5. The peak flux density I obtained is 37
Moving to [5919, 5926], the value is 33.21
